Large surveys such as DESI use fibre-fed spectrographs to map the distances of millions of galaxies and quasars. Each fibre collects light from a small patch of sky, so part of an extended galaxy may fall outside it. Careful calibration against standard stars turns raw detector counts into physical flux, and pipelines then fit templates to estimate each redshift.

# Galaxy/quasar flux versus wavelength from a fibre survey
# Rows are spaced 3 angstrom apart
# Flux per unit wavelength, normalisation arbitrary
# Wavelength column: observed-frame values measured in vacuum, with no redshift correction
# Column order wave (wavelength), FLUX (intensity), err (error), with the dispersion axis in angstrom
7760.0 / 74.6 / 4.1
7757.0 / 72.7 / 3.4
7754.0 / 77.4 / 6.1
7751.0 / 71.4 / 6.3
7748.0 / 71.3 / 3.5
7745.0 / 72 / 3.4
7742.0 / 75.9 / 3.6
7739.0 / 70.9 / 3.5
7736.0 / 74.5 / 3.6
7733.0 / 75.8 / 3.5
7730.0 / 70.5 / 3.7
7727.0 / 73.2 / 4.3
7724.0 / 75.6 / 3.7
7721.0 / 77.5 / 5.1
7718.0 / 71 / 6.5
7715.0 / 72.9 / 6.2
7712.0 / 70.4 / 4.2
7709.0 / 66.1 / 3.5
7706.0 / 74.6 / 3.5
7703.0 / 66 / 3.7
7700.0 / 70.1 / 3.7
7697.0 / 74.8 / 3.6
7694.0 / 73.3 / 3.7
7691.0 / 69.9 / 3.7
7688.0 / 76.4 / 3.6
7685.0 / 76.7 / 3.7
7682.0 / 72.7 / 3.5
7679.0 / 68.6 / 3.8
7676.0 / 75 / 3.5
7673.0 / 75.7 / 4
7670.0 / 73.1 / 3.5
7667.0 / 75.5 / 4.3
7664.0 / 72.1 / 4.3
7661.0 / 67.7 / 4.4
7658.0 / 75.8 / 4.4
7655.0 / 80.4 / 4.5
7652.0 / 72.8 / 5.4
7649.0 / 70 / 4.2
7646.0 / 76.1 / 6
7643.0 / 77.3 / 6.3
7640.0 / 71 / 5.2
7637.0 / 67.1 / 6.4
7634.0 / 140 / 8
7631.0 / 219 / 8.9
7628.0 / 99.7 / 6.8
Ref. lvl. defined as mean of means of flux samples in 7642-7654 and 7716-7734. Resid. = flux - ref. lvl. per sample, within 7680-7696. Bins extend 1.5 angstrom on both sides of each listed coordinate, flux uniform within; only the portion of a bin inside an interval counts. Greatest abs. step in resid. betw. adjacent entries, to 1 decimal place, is 6.5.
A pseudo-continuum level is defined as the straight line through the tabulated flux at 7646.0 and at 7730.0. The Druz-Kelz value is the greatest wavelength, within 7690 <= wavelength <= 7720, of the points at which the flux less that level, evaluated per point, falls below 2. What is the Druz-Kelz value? 7718.0 angstrom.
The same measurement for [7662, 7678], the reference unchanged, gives 7676.0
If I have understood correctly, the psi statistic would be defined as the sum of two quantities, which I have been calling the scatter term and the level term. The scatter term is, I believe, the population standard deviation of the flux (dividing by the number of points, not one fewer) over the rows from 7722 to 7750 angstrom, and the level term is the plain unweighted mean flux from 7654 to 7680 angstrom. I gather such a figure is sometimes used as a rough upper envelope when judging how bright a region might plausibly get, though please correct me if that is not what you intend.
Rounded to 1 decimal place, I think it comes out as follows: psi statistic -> 75.8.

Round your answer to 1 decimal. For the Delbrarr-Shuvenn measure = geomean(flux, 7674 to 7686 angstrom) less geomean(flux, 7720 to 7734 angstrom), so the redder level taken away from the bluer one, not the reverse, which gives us -1.3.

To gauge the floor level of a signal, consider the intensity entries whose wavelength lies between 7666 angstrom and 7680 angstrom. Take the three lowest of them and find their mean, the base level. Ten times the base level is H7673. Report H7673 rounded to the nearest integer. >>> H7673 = 722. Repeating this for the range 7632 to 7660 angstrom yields 694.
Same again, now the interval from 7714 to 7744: 708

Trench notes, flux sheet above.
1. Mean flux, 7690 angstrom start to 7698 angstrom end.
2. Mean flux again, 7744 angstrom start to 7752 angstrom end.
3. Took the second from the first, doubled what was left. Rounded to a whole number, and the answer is 2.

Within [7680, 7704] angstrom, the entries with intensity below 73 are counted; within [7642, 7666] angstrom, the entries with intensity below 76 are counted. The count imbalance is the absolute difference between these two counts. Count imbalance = 1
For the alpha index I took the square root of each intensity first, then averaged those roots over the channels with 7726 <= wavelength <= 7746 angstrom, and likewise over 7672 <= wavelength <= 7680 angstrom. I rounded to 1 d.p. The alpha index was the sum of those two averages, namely 17.1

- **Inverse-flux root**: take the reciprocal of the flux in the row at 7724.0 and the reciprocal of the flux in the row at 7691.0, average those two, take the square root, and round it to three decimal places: 0.117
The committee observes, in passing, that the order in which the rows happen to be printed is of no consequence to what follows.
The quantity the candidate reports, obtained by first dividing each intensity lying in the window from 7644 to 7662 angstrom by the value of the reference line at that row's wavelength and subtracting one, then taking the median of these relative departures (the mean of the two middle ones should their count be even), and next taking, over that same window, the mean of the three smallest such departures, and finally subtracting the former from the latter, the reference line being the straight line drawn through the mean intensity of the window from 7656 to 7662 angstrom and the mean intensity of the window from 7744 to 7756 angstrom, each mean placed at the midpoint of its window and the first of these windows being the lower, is -0.057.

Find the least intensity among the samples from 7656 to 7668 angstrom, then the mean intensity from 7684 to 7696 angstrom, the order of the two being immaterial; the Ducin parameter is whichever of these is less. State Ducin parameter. 67.7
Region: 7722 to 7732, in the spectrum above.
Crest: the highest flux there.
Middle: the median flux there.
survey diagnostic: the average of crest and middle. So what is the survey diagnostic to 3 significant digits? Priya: 74.4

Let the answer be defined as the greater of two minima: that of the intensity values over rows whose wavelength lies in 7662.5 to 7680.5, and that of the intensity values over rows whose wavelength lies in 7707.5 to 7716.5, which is 68.6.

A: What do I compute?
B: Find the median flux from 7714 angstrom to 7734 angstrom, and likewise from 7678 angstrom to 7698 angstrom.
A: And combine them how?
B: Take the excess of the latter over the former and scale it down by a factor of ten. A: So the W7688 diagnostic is 0.01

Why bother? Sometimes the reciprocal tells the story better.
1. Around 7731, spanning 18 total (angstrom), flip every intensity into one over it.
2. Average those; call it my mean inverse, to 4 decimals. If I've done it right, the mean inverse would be 0.0136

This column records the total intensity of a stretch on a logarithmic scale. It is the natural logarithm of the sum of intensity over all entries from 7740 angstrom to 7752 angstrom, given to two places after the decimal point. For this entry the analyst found 5.67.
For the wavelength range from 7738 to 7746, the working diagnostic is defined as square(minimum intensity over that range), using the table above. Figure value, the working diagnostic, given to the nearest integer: 5027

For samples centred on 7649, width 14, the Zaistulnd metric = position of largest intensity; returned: 7655.0 angstrom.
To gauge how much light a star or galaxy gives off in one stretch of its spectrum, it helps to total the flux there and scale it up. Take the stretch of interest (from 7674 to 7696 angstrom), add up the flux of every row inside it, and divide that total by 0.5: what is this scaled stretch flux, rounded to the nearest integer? 1025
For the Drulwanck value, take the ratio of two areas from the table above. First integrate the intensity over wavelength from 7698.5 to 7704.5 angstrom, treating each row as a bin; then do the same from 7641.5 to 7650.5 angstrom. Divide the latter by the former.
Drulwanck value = 1.6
